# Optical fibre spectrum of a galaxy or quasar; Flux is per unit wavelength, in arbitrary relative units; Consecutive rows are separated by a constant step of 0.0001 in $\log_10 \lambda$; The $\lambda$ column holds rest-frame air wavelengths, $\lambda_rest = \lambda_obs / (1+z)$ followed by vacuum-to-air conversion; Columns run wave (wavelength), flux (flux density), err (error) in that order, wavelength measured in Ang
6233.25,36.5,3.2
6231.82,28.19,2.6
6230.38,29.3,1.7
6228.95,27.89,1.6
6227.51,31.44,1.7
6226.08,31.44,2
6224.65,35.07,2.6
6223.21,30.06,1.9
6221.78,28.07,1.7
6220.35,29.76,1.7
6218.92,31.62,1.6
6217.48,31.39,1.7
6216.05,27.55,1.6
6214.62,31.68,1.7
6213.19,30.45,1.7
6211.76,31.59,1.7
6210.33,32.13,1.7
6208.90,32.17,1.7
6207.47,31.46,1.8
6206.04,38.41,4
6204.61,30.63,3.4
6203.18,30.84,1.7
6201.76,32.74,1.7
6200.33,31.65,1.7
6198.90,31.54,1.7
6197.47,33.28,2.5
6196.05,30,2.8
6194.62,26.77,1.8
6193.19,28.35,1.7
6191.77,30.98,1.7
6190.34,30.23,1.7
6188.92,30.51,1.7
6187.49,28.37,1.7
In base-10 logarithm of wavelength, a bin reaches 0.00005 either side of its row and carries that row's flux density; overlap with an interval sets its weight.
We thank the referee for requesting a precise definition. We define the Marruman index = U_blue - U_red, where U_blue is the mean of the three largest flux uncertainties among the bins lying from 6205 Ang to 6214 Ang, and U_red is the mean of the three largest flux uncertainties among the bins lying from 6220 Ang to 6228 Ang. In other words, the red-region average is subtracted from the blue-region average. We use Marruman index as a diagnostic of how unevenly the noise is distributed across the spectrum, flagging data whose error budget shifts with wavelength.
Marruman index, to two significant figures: 0.33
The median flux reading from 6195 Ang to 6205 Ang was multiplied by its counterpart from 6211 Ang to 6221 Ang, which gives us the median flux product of 990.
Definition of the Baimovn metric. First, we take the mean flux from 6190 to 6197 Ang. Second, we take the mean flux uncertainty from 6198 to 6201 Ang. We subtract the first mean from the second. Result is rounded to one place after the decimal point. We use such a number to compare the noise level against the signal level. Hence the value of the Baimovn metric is -27.6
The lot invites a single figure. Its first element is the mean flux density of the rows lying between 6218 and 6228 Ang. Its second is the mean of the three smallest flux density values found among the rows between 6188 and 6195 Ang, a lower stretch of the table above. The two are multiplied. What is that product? 884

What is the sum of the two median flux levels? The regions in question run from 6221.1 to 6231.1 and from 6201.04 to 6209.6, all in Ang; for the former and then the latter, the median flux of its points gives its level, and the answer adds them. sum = 61.9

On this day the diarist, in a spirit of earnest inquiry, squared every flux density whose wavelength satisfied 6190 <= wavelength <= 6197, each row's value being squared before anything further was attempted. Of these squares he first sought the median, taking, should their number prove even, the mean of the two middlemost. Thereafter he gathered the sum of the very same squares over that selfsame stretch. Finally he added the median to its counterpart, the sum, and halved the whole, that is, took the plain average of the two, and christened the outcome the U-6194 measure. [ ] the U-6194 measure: 2597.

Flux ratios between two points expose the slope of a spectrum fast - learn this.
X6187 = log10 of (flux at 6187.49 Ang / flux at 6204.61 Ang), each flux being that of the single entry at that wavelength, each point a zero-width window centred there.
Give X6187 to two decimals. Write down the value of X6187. -0.03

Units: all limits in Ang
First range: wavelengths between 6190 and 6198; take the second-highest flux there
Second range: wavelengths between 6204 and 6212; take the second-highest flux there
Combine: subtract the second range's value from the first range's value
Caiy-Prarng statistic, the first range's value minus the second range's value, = -1.19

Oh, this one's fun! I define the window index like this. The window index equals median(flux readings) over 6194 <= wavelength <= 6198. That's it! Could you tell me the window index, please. 30.0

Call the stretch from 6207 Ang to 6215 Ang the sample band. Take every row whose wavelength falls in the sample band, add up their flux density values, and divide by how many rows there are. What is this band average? 31.6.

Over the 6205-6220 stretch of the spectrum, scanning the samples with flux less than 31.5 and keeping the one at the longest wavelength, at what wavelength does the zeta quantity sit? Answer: 6217.48 Ang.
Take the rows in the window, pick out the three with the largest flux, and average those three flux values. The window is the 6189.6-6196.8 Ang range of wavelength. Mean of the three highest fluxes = 30.4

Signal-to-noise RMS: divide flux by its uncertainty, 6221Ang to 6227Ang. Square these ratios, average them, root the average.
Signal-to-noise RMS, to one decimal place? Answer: 15.4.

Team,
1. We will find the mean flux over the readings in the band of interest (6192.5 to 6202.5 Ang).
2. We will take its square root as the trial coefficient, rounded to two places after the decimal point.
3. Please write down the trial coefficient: 5.53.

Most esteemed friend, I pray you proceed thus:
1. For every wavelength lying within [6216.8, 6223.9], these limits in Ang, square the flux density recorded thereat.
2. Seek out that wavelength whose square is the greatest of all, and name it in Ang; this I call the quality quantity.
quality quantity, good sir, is 6218.92 Ang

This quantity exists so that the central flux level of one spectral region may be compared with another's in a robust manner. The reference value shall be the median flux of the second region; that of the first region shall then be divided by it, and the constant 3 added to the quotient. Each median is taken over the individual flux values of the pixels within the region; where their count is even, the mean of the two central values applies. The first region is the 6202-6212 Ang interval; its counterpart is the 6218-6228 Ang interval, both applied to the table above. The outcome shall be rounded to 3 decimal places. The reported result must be 4.005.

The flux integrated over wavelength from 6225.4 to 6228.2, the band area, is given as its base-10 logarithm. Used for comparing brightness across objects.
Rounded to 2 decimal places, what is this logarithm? 1.95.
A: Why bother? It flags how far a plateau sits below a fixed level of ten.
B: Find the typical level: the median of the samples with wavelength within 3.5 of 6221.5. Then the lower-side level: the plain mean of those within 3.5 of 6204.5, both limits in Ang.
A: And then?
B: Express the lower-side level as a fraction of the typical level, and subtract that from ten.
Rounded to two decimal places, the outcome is 8.91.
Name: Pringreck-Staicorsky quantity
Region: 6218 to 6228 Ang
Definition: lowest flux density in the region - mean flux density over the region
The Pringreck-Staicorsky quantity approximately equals -3.0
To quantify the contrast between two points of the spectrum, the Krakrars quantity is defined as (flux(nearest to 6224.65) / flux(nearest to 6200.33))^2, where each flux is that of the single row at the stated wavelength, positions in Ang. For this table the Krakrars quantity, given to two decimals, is 1.23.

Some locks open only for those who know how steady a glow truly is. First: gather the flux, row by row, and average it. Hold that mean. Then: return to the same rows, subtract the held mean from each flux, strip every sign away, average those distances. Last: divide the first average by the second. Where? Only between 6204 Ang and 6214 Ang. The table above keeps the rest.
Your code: 18.9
